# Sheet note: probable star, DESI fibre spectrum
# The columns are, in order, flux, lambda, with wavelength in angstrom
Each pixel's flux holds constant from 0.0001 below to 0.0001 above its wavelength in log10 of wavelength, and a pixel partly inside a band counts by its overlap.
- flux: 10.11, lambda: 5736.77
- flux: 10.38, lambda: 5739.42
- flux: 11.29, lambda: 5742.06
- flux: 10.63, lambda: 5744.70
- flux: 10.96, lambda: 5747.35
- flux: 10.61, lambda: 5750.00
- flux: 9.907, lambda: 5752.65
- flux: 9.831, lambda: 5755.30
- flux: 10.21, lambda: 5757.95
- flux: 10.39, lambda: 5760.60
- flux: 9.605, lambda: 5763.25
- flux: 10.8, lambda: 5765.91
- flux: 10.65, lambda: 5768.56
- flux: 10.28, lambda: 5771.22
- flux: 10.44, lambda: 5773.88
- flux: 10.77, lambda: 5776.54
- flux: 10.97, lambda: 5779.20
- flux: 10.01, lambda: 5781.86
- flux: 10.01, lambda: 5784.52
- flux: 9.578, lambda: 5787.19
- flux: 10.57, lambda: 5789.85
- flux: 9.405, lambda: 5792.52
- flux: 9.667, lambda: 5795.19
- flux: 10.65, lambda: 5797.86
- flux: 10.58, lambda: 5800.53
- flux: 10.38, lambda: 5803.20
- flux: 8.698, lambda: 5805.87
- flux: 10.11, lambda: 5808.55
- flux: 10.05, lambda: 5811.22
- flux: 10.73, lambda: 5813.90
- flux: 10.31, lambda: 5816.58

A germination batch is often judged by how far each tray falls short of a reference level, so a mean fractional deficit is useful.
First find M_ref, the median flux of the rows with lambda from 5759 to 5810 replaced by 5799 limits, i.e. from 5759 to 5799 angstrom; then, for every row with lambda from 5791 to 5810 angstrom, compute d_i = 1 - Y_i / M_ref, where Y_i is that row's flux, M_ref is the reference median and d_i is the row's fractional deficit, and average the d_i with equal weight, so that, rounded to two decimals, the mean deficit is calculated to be 0.04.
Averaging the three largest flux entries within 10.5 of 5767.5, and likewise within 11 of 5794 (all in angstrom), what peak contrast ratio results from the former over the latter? 1.01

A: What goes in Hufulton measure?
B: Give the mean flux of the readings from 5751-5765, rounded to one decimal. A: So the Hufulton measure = 10.0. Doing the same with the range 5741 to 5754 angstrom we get 10.7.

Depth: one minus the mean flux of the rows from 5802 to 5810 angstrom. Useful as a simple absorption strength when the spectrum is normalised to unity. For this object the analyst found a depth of -8.73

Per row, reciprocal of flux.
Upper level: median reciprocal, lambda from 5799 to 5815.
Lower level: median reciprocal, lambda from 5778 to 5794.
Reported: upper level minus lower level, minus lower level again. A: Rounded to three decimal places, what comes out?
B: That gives -0.102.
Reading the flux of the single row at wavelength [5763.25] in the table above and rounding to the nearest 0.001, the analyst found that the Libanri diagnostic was 9.605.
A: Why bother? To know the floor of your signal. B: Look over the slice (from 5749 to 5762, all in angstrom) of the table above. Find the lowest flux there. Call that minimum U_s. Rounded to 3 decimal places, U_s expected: 9.831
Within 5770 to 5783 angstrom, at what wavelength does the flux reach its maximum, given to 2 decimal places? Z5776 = 5779.20 angstrom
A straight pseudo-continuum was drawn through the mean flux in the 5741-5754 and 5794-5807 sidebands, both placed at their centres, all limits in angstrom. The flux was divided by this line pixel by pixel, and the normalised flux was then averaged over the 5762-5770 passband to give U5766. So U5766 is 0.99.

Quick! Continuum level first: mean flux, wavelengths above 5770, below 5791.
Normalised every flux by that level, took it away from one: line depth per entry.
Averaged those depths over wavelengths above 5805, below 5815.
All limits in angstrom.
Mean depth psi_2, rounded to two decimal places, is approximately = 0.04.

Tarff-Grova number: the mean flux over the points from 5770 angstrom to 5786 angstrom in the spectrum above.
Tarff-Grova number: 10.41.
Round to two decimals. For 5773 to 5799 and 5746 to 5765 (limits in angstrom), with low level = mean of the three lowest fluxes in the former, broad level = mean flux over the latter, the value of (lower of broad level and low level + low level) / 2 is 9.55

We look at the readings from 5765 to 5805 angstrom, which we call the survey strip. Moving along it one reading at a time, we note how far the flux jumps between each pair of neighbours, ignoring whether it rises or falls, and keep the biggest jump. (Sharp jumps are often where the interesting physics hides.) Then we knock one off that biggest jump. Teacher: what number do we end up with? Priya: 0.2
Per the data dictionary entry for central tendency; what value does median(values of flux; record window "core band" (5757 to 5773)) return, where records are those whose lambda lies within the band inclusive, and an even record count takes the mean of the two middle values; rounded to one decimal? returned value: 10.3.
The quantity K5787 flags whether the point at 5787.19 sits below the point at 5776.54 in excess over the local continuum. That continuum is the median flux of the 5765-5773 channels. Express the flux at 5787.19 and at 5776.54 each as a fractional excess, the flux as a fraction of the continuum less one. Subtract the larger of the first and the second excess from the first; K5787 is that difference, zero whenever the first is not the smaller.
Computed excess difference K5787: -0.11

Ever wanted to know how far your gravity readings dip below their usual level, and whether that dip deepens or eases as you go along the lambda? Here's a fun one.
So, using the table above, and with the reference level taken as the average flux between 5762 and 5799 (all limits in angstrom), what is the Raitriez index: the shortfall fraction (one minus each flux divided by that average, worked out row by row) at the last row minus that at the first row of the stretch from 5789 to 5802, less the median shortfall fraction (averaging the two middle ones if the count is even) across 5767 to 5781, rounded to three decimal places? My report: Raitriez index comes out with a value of 0.039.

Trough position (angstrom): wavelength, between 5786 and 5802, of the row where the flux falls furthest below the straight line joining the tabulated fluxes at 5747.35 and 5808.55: 5792.52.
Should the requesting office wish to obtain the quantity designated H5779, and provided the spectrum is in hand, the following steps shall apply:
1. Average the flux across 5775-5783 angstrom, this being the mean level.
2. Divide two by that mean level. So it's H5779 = 0.189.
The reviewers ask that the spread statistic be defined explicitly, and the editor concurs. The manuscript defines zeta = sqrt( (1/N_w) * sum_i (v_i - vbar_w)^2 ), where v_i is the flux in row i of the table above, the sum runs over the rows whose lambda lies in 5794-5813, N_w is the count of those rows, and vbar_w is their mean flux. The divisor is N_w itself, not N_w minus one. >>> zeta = 0.62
